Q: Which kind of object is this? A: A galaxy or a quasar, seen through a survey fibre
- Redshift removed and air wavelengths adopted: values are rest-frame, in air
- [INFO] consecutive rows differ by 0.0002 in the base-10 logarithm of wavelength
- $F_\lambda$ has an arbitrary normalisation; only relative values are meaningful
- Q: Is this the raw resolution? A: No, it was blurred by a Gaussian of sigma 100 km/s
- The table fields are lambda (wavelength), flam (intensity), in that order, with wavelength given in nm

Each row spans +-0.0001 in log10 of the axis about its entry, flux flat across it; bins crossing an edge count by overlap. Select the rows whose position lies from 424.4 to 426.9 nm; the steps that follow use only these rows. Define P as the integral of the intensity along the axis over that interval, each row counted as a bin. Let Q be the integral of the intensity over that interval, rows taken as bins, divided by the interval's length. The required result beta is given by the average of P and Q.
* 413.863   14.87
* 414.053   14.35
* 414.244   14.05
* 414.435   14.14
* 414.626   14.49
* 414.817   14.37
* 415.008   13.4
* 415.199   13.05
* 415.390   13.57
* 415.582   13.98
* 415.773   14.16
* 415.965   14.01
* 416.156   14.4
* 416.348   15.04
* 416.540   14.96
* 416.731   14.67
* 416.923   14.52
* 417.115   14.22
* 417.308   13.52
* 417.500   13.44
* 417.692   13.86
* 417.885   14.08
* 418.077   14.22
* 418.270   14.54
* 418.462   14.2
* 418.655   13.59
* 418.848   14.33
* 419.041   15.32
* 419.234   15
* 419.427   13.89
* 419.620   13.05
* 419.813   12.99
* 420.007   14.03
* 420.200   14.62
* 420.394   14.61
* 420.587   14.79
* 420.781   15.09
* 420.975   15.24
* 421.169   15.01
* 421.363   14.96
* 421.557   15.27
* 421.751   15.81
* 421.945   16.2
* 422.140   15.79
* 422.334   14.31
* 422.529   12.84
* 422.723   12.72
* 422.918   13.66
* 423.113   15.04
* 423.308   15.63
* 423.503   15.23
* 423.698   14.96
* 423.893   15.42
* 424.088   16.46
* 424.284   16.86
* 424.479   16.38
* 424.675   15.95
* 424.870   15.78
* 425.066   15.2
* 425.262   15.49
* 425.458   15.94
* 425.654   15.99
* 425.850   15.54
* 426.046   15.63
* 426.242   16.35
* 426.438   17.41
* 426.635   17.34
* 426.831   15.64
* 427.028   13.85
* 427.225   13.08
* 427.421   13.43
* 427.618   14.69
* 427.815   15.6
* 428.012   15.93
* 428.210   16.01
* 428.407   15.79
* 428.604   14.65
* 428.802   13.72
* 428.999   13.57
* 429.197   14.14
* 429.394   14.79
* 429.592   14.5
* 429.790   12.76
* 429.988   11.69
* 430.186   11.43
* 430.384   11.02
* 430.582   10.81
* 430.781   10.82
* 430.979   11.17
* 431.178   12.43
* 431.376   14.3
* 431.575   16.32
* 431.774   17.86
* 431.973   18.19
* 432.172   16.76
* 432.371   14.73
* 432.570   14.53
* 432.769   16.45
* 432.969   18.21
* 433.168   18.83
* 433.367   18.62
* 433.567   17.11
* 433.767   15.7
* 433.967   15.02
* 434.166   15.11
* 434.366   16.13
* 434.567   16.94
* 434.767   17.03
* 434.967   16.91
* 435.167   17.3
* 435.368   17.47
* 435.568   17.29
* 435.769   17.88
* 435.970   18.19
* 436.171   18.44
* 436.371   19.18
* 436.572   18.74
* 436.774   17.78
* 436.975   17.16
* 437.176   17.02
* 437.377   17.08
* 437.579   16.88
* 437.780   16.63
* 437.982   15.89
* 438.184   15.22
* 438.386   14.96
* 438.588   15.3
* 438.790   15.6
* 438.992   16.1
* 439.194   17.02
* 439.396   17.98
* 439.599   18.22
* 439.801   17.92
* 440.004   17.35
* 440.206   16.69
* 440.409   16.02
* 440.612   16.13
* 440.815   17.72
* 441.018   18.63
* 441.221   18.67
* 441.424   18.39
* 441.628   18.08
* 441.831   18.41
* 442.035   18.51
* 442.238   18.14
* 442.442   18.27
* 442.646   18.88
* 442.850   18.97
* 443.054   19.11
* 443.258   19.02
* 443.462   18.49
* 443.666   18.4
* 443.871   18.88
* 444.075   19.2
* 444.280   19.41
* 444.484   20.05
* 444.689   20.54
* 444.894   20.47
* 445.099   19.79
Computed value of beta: 28.1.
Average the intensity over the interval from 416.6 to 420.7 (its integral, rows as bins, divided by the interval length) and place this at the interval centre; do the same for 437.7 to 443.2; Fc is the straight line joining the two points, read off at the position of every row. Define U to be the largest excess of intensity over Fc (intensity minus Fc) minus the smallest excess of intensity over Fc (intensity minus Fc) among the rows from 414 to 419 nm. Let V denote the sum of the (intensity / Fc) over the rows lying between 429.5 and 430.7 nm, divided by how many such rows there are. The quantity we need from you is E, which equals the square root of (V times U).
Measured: 1.2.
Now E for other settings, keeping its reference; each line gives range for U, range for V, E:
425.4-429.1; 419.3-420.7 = 2.1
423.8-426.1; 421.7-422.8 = 1.3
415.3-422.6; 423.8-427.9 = 1.9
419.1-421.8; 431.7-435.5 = 1.6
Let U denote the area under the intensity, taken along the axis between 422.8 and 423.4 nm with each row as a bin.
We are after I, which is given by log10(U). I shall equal 0.95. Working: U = 8.8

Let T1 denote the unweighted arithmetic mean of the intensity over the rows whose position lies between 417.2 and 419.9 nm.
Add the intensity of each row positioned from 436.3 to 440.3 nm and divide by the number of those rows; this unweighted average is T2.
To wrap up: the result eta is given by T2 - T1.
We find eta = 3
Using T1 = 14.0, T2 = 17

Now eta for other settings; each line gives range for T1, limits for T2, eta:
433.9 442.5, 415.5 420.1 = -3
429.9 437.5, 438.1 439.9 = 0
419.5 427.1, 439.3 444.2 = 3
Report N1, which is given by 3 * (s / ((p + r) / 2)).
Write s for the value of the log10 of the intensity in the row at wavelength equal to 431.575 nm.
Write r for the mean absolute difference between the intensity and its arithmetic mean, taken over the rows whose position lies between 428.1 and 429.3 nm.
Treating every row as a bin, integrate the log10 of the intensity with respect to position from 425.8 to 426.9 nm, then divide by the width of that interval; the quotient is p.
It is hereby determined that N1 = 3.5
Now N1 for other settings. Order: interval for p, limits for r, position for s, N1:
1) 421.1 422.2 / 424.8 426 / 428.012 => 5.0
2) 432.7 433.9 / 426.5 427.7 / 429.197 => 2.8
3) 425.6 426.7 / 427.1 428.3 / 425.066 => 3.1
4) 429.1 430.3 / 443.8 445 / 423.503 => 4.1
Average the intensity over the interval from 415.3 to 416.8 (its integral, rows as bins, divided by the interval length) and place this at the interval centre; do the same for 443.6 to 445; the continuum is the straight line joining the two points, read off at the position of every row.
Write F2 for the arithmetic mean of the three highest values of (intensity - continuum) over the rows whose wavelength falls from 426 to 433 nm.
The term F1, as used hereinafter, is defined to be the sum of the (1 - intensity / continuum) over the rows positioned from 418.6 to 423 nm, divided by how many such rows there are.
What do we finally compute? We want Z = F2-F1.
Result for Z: 0.97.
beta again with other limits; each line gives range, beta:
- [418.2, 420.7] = 24.9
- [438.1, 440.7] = 29.7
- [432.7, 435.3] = 30.4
